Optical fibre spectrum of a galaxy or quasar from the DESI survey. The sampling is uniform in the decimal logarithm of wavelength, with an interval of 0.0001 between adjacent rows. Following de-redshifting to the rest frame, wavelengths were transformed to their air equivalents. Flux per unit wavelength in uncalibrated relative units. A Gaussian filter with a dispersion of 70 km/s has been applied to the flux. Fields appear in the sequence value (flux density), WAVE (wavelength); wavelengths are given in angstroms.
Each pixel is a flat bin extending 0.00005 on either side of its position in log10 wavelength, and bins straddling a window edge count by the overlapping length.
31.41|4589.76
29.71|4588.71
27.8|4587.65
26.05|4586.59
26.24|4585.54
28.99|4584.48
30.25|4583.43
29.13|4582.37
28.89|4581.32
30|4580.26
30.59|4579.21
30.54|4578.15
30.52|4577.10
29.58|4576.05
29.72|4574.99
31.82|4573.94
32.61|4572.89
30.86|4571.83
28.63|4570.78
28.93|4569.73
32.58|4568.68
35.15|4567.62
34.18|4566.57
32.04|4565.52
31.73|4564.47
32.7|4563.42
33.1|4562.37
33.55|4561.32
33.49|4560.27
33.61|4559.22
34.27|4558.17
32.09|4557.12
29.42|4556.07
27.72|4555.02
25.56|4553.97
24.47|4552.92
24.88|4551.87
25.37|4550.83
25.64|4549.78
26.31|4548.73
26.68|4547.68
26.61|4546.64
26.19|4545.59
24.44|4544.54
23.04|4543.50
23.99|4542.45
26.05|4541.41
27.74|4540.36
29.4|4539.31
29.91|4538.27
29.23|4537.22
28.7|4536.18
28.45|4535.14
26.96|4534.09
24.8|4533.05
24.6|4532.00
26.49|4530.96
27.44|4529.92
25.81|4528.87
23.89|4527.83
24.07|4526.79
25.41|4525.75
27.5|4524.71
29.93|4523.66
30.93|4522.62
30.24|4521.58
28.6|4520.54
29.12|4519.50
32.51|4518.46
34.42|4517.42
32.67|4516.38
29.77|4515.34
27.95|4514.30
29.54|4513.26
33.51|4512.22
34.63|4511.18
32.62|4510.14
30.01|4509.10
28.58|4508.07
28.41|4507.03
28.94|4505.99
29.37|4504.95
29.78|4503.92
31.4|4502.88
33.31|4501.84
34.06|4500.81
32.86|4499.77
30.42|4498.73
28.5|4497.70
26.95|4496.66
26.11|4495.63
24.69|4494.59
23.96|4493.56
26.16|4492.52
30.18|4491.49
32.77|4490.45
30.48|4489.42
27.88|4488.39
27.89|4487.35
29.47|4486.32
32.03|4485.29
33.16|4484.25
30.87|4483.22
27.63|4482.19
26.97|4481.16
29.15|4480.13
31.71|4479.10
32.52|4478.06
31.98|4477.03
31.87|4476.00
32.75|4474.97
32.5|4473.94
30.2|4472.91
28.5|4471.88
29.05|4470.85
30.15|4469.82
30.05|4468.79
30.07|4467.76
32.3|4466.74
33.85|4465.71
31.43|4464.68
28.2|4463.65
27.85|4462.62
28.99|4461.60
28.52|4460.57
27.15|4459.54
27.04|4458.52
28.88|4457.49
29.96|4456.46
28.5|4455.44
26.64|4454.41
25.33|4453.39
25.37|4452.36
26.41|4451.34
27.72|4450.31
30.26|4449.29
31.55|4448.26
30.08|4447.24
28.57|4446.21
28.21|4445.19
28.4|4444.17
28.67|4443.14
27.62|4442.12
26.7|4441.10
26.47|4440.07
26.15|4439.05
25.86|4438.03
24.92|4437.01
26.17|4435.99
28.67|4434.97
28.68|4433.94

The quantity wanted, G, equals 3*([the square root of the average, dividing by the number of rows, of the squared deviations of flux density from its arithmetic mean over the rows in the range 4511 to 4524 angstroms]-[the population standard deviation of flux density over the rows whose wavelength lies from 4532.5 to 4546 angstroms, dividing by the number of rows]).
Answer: -0.1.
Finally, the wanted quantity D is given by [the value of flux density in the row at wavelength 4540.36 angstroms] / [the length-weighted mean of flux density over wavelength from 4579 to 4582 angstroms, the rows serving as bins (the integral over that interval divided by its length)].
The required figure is 0.93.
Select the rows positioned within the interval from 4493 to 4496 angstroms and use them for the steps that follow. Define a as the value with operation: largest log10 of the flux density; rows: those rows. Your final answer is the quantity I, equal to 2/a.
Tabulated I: 1.41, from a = 1.42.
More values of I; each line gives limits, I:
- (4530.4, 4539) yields 1.36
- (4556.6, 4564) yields 1.30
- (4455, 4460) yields 1.35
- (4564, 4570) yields 1.29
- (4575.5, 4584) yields 1.35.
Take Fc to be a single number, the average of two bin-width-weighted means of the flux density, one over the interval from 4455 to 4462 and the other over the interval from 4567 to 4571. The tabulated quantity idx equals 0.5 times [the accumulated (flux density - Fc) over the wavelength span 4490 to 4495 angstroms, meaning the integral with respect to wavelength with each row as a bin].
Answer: -6.1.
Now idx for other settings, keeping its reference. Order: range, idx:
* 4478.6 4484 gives -1.5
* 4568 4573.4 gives 2.2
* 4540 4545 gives -12.6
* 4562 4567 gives 6.8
